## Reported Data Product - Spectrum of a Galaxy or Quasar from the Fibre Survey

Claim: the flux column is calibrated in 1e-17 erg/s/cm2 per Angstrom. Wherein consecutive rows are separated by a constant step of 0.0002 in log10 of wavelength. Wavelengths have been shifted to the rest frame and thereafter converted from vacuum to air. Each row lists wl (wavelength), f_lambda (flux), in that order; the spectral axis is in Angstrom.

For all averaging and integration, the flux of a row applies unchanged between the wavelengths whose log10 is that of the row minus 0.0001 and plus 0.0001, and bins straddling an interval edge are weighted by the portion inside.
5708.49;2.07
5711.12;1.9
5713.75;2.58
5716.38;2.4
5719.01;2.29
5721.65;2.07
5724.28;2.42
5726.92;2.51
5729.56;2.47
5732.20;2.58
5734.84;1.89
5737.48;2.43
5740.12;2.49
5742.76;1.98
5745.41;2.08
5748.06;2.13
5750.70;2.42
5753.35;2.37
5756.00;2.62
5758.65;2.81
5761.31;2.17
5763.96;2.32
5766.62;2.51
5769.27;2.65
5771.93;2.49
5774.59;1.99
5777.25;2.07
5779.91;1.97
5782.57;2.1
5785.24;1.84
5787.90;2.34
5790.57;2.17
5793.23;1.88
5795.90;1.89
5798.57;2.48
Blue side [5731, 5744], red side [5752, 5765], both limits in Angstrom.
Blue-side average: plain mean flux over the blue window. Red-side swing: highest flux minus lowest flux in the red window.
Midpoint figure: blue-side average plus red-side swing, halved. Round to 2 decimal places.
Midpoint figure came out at 1.46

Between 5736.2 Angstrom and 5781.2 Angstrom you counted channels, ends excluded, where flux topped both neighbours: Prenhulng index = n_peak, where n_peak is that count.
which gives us 5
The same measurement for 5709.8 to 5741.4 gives 3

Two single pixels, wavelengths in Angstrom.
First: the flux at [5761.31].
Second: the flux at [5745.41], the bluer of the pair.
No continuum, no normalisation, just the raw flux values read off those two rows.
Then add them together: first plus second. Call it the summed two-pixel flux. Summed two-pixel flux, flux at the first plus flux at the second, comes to 4.25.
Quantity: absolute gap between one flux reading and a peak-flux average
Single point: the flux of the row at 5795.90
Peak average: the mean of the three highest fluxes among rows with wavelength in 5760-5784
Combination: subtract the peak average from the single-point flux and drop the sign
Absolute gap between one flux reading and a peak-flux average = 0.66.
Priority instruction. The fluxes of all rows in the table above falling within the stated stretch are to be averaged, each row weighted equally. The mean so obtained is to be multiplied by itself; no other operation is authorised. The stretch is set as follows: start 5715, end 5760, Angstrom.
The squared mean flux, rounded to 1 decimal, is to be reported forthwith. 5.5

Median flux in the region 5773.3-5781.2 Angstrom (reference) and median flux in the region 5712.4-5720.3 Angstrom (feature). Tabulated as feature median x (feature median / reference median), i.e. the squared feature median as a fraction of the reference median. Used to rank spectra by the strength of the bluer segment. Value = 2.89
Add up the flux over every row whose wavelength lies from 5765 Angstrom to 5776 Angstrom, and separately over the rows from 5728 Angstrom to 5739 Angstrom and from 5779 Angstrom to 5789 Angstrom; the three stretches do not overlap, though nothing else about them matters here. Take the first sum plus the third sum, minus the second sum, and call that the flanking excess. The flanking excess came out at 8.5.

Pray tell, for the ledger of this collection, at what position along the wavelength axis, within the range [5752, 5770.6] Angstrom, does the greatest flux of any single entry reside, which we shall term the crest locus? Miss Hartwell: 5758.65 Angstrom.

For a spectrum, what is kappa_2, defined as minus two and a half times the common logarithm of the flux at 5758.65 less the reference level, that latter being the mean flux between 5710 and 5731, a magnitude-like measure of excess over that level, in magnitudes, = 0.8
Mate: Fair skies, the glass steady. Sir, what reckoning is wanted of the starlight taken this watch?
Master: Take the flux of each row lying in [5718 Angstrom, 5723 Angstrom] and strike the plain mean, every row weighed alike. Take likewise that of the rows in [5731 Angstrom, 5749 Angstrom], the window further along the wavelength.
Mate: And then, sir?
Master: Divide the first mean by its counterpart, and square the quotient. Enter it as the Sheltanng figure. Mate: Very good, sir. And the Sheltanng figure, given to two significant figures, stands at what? 0.96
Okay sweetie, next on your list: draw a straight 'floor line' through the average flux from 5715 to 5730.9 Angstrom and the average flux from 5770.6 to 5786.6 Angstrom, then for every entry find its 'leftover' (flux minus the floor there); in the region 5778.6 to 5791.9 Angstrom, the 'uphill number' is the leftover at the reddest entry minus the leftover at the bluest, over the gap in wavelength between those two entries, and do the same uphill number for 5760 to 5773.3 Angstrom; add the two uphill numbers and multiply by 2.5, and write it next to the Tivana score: 0.15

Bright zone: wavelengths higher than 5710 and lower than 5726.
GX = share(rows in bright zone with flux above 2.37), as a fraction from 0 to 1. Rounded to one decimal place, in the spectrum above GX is 0.5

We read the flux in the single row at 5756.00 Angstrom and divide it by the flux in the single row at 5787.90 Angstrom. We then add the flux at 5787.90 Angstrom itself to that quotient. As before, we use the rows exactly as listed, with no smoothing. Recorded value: 3.46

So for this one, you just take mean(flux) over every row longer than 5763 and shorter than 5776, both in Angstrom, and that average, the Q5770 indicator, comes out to 2.39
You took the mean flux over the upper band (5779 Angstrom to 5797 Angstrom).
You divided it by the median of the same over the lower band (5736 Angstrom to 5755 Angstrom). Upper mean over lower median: 0.86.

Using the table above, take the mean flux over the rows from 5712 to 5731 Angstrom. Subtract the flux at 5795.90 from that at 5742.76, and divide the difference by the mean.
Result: 0.038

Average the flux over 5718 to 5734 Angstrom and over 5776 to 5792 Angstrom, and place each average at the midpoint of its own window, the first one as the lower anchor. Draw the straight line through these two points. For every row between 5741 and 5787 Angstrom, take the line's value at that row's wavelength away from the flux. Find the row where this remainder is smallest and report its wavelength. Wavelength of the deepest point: 5742.76 Angstrom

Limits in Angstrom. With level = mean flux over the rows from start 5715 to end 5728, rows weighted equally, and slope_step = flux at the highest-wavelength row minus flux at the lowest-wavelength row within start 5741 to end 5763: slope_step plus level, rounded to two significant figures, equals 2.5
